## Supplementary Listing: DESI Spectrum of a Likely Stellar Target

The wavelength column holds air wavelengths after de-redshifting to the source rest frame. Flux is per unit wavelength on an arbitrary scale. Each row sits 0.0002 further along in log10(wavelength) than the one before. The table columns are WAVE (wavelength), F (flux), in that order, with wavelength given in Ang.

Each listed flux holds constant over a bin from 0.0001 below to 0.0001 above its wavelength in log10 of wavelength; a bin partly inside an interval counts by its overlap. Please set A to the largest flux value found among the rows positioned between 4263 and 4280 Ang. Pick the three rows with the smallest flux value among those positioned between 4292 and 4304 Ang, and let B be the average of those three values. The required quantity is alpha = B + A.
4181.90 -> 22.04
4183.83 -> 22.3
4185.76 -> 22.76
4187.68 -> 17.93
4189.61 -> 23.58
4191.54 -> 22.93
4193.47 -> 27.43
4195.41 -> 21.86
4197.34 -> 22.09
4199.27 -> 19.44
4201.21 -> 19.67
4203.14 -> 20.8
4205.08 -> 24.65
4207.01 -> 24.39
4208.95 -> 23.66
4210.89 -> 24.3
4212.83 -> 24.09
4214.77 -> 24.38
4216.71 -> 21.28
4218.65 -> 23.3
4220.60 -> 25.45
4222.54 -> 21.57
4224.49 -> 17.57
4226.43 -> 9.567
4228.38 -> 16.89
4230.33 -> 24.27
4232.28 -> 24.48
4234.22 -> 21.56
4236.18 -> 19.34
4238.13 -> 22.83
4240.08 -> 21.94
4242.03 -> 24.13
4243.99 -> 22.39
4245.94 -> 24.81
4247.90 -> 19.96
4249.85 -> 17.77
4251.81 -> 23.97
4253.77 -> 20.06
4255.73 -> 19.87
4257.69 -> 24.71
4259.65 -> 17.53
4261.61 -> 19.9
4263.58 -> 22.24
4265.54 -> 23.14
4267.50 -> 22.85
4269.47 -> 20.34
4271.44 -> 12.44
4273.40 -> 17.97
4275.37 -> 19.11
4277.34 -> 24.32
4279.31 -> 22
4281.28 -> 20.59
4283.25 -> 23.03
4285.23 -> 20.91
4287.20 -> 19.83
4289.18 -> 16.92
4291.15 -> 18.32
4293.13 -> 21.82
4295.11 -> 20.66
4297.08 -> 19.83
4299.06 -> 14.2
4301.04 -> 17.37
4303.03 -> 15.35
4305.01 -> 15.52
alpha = 40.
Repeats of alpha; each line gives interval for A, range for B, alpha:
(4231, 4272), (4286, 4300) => 41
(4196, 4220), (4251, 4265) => 44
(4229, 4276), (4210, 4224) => 47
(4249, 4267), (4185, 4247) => 39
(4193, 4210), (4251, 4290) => 43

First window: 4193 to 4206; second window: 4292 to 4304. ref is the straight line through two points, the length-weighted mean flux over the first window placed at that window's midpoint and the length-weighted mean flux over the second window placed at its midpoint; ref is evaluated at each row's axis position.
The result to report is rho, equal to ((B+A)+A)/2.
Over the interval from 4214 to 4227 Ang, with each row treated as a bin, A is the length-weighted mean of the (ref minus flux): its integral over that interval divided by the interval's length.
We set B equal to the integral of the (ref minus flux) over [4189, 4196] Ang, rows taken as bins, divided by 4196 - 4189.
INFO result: -0.4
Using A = 0.5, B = -2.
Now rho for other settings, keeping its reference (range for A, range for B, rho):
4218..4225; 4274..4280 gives -2.3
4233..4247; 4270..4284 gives -2.4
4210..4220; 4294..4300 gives -2.1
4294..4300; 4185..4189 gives 0.9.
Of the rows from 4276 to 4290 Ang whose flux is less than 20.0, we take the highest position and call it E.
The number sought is 4289.18 Ang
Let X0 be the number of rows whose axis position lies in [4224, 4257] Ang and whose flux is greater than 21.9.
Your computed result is 8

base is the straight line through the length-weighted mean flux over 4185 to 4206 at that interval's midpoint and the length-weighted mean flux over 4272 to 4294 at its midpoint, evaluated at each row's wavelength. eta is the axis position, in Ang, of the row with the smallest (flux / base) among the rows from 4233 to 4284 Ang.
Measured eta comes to 4271.44 Ang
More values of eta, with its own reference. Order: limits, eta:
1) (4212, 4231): 4226.43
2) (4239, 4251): 4249.85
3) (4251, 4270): 4259.65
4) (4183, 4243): 4226.43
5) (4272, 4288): 4273.40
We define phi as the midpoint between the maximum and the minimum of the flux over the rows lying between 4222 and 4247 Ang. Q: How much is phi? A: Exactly 17.2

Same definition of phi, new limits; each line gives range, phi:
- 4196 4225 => 21.5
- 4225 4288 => 17.2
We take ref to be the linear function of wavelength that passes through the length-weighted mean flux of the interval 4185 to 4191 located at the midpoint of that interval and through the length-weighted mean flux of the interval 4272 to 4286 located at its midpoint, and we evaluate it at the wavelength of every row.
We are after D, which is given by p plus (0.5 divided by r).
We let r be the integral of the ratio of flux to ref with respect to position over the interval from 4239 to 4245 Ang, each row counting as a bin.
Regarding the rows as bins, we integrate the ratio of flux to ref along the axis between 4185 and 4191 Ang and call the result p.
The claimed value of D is 6.1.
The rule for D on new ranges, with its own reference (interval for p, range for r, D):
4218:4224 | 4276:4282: 6.5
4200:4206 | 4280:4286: 6.1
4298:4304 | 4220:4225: 4.6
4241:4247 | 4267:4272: 6.8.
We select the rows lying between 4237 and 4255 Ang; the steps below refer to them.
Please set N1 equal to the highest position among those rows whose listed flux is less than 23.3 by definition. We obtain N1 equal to 4253.77 Ang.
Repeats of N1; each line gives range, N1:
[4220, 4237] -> 4236.18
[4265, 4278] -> 4275.37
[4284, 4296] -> 4295.11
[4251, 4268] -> 4267.50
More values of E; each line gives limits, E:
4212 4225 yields 4224.49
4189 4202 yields 4201.21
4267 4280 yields 4275.37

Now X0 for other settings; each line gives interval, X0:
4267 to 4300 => 4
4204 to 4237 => 10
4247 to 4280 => 7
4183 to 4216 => 12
